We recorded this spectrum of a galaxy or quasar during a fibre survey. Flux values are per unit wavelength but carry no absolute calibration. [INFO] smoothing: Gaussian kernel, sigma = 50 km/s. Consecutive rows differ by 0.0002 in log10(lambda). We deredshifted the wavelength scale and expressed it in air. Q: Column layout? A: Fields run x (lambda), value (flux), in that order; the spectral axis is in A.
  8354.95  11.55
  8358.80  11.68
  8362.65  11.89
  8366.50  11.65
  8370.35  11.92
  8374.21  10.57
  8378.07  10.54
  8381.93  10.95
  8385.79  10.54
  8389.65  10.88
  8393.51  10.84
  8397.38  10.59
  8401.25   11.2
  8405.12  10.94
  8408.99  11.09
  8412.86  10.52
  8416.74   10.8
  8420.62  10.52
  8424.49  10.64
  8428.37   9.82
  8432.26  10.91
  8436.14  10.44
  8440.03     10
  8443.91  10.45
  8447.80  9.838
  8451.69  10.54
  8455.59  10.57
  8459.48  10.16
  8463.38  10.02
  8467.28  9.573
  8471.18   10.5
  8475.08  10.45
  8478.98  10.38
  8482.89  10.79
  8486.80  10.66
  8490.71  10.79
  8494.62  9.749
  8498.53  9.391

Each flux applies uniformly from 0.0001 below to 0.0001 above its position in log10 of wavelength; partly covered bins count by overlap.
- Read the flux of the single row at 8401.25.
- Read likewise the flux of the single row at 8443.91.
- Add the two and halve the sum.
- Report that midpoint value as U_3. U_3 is 10.8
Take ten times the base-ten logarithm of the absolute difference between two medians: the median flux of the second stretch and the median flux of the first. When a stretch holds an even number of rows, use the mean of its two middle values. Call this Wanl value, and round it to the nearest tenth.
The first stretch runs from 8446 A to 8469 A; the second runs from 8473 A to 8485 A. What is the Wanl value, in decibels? -4.4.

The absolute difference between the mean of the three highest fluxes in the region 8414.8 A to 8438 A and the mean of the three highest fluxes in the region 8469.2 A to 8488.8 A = 0.13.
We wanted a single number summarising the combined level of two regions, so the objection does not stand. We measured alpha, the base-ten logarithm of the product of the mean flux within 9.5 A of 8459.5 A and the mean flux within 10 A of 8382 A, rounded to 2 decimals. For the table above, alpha 2.04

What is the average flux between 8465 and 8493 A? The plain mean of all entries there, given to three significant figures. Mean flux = 10.4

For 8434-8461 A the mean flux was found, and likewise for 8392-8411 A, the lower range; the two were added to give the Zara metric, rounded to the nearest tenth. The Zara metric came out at 21.2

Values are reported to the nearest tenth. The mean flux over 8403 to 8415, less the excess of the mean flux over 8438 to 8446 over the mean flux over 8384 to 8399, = 11.3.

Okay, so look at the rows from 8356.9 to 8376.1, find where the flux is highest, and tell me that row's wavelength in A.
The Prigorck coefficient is 8370.35 A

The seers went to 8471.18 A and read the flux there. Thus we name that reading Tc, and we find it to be 10.5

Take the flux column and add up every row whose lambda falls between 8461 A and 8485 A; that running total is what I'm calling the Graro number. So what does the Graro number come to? 62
